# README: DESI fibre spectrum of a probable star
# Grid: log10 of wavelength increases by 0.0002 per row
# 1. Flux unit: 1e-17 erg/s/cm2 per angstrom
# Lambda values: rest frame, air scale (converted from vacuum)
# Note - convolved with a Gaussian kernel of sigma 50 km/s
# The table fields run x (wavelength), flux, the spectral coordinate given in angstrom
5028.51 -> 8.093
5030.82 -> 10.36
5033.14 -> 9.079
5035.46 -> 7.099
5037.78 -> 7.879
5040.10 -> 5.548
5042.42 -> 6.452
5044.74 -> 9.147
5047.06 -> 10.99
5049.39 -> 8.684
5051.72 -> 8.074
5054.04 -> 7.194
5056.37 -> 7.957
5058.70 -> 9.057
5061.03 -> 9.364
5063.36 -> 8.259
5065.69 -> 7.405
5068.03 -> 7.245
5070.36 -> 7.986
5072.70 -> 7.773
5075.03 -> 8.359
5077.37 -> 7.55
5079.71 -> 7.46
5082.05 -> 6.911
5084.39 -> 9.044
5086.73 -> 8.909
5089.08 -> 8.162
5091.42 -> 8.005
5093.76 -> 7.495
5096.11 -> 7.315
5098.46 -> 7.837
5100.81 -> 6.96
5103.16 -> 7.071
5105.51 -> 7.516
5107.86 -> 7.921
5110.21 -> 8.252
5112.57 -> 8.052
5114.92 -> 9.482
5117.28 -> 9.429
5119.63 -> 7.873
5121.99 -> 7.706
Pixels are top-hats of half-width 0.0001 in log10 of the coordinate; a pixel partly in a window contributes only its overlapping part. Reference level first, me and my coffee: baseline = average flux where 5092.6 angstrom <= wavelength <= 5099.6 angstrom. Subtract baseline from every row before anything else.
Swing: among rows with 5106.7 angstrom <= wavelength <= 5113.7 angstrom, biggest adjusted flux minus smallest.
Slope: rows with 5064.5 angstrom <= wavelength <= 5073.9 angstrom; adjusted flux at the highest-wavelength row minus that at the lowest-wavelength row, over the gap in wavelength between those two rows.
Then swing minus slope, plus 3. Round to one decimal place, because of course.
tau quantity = 3.3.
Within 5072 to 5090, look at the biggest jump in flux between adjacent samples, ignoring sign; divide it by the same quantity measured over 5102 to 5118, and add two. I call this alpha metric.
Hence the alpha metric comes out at 3.5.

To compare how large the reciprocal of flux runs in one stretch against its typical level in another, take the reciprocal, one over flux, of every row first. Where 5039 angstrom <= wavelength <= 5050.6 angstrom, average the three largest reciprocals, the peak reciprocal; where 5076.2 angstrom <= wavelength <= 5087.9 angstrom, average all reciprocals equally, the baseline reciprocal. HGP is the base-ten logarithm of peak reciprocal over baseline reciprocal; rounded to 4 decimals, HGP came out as 0.0733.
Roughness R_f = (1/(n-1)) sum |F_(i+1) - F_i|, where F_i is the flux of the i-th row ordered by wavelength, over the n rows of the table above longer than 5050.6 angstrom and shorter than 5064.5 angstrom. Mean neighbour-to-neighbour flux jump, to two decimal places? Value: 0.83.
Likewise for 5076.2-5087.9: 0.73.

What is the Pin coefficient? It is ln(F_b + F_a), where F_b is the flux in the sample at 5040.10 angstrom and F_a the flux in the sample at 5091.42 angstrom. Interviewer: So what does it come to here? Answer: 2.61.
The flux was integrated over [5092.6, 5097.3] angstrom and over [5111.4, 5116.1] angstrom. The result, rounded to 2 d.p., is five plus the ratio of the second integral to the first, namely 6.19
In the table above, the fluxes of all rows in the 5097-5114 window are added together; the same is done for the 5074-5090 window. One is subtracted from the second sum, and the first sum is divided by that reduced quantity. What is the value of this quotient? 0.97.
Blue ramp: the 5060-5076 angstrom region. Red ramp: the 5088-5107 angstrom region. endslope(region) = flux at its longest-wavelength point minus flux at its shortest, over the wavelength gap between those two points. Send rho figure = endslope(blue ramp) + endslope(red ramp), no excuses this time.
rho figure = -0.111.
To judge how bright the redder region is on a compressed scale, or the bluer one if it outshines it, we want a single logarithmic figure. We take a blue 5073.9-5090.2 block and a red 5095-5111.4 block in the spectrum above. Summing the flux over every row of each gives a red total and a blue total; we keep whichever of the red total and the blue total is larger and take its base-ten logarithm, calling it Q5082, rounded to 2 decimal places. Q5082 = 1.75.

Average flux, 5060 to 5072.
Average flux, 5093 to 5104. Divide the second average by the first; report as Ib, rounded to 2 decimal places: 0.91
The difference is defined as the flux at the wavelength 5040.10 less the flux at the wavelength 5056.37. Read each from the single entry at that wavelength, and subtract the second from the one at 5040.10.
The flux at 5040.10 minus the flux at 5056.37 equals -2.4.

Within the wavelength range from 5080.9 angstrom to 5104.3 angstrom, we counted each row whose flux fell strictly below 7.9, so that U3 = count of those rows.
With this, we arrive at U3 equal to 6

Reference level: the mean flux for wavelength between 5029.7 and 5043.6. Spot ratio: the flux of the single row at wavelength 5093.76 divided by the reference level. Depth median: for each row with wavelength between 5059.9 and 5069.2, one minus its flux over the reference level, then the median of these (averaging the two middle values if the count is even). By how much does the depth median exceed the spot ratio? -0.98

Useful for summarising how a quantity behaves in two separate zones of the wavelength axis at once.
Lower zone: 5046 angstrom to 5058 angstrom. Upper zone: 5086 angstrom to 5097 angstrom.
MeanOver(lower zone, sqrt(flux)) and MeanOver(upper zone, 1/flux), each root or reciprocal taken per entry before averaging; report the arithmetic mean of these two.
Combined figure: 1.52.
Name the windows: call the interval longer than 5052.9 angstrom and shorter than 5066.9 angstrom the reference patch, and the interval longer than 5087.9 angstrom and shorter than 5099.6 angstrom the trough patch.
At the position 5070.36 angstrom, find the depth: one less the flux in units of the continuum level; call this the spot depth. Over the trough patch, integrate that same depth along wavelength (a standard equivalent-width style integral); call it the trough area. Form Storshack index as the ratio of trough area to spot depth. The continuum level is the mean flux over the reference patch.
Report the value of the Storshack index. 24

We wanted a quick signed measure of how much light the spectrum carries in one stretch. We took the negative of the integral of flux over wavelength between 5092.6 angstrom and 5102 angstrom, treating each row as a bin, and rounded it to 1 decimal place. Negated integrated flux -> -69.5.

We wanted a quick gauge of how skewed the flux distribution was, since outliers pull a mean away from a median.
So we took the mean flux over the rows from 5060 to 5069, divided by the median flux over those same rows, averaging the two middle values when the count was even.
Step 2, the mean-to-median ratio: 1.03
